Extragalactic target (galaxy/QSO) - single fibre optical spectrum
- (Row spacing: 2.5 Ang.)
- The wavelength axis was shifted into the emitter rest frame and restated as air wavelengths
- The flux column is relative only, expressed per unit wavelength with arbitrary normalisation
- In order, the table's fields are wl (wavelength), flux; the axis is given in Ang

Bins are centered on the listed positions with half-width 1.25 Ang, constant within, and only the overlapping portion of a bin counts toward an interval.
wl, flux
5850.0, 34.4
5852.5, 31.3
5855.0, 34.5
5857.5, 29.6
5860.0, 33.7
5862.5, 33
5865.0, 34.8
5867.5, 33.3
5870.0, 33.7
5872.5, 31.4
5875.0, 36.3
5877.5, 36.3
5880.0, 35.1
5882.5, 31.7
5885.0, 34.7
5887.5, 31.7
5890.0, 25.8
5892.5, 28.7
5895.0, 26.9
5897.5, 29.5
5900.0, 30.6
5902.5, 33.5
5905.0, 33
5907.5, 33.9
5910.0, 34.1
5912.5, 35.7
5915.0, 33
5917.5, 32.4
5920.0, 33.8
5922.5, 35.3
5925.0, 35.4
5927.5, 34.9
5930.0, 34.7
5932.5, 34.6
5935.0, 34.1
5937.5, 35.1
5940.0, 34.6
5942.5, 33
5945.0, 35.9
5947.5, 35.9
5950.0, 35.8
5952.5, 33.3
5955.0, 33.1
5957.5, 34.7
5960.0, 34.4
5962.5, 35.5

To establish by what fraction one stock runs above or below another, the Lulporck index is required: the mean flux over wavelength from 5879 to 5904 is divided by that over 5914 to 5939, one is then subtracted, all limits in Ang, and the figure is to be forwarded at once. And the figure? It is -0.10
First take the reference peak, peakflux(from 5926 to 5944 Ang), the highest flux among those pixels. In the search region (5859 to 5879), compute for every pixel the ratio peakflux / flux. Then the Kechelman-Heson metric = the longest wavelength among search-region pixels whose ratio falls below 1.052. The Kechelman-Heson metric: 5877.5 Ang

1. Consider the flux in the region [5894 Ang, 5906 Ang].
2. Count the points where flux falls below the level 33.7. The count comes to 5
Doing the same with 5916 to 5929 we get 1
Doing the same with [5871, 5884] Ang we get 2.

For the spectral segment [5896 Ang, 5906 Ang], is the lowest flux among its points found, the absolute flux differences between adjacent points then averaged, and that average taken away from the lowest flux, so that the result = 28.0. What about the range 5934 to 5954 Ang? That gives 31.8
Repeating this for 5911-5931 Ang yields 31.4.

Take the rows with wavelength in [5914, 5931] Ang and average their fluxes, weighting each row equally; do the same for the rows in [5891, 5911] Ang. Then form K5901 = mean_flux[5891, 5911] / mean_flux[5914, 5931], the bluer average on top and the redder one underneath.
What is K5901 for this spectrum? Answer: 0.91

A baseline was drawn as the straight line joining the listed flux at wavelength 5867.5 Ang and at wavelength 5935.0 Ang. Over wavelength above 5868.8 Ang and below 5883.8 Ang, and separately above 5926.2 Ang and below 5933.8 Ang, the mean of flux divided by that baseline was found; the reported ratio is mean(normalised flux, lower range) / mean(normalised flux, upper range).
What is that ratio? 1.00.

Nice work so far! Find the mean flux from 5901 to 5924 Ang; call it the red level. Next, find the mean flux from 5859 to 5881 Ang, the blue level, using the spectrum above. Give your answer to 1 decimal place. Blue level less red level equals 0.3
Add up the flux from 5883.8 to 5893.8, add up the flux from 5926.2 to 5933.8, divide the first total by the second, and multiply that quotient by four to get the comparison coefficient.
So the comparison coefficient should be 4.6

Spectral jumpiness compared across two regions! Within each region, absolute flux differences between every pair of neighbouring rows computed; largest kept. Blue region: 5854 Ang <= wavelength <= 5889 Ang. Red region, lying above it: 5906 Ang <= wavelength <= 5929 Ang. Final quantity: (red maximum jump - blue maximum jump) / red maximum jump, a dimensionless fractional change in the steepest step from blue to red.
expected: -0.81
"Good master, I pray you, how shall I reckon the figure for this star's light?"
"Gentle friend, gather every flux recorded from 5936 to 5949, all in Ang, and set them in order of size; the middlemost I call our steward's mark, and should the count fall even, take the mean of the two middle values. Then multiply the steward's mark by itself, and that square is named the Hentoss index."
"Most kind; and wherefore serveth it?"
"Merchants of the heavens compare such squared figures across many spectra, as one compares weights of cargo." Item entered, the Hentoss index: 1232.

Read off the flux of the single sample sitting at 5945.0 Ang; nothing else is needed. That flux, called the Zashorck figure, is 35.9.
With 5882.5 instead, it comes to 31.7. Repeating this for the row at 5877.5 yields 36.3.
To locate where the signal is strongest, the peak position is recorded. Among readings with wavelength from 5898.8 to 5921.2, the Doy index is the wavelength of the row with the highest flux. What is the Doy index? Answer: 5912.5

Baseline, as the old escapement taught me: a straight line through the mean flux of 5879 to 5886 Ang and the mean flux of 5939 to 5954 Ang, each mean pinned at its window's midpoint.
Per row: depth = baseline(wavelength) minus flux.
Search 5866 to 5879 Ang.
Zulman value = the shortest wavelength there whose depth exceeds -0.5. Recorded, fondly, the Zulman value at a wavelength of 5867.5 Ang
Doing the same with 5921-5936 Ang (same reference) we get 5927.5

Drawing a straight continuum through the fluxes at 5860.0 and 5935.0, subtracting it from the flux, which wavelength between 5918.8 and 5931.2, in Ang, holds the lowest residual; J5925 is 5920.0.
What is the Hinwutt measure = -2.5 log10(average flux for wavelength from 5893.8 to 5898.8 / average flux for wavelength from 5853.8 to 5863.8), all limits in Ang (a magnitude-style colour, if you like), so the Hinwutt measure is 0.16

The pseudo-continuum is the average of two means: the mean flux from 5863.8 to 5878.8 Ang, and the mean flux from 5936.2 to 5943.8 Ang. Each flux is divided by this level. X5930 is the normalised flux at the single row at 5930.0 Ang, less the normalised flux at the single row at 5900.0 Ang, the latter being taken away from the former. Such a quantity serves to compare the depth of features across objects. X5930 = 0.120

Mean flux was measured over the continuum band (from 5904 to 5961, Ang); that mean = 34.4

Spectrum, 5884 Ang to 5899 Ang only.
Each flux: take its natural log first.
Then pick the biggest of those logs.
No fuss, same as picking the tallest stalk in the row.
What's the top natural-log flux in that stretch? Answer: 3.55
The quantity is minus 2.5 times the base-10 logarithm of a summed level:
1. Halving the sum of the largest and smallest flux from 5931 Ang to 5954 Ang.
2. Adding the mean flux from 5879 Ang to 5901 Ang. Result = -4.53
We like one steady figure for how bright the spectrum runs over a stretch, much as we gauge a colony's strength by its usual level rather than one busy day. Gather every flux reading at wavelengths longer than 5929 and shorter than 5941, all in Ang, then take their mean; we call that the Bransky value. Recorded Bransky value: 34.6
